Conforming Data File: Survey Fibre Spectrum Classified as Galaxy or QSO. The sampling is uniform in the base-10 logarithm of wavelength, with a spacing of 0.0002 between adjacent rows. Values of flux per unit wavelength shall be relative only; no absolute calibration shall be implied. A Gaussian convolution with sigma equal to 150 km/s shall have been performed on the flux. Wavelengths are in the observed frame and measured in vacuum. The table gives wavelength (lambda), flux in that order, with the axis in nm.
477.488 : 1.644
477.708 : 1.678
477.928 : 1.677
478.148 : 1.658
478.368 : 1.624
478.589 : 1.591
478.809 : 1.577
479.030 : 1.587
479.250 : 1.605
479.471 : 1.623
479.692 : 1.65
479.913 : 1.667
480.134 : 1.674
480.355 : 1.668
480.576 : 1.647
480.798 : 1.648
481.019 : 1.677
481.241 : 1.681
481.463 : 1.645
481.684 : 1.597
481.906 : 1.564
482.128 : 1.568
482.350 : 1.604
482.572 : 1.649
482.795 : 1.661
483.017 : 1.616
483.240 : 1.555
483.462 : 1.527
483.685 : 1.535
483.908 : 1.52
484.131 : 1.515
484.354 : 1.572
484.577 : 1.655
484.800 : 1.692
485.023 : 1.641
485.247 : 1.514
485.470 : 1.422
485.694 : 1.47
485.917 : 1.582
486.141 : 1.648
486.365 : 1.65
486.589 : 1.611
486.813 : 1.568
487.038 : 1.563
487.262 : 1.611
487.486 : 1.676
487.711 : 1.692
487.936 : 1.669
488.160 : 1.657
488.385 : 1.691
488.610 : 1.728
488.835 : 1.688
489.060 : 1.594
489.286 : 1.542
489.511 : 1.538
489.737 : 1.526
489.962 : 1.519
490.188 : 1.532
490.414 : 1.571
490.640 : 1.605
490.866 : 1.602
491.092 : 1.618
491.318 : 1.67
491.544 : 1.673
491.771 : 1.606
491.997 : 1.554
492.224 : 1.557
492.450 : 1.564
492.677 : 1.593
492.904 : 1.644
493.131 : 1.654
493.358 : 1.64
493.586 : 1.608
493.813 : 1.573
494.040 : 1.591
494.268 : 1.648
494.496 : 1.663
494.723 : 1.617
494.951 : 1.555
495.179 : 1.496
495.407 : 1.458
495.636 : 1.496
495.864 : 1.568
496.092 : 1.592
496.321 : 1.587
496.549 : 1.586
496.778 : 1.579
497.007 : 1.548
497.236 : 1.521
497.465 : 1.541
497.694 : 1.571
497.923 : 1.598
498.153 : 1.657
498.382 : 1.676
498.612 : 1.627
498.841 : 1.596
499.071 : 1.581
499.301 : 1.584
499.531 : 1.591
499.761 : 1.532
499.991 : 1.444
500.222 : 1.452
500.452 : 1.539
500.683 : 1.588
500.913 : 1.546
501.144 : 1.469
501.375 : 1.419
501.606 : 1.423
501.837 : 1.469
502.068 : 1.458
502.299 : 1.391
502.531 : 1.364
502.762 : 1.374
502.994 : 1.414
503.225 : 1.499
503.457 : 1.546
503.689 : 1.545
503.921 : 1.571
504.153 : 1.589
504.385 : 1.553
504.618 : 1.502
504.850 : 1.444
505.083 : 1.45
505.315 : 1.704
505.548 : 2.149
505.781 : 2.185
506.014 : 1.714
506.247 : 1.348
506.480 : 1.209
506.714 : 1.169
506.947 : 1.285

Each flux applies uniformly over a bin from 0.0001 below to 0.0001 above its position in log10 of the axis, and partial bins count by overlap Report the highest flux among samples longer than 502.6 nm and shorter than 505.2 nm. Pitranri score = 1.589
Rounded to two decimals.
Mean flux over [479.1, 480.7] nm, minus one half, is 1.15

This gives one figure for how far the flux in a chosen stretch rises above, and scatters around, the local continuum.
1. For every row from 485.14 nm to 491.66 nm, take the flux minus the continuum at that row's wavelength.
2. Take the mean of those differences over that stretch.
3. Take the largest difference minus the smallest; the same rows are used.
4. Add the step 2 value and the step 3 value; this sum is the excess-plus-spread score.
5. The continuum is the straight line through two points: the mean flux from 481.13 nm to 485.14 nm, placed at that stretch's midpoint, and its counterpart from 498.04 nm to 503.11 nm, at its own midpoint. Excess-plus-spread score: 0.35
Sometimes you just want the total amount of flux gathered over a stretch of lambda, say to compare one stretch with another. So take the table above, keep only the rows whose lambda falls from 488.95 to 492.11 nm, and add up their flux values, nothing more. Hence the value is 22.15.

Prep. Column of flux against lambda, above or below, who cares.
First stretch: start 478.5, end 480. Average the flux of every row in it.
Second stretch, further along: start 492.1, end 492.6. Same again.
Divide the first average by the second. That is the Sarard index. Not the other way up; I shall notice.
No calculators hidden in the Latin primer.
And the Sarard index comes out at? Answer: 1.03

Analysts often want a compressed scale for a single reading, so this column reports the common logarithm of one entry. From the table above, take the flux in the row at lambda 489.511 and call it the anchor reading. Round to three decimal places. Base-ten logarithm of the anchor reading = 0.187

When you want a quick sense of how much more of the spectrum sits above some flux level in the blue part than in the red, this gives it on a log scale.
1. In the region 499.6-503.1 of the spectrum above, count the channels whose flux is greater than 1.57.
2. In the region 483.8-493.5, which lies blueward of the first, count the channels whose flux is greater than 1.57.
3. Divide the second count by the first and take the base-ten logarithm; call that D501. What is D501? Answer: 1.4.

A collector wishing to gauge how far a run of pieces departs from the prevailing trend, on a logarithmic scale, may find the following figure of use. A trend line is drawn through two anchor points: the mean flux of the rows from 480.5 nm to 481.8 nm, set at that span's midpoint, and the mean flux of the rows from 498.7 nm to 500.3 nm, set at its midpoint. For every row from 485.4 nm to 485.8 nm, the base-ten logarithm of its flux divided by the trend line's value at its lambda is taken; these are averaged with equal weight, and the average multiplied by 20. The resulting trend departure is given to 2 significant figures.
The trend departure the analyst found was -1.0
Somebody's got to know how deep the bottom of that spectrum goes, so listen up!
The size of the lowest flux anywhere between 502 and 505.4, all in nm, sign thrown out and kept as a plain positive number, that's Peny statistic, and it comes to 1.36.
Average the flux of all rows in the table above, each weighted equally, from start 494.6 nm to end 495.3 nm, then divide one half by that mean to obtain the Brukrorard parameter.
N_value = 0.321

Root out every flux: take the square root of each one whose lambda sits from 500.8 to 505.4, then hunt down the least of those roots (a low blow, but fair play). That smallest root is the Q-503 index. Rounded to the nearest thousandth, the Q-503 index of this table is 1.168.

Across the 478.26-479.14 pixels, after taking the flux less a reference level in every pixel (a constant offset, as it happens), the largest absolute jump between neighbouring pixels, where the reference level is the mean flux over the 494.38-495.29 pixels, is 0.033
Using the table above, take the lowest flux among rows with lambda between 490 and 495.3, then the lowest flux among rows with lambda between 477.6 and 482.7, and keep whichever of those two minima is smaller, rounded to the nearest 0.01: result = 1.50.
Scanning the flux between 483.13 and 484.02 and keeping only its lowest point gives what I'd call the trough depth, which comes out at 1.52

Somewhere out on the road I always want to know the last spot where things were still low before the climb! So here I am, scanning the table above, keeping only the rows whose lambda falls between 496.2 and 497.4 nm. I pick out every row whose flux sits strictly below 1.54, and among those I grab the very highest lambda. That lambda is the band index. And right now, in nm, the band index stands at 497.236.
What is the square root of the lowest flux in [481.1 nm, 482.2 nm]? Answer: 1.25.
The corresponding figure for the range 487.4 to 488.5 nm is 1.29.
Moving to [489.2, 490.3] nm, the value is 1.23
